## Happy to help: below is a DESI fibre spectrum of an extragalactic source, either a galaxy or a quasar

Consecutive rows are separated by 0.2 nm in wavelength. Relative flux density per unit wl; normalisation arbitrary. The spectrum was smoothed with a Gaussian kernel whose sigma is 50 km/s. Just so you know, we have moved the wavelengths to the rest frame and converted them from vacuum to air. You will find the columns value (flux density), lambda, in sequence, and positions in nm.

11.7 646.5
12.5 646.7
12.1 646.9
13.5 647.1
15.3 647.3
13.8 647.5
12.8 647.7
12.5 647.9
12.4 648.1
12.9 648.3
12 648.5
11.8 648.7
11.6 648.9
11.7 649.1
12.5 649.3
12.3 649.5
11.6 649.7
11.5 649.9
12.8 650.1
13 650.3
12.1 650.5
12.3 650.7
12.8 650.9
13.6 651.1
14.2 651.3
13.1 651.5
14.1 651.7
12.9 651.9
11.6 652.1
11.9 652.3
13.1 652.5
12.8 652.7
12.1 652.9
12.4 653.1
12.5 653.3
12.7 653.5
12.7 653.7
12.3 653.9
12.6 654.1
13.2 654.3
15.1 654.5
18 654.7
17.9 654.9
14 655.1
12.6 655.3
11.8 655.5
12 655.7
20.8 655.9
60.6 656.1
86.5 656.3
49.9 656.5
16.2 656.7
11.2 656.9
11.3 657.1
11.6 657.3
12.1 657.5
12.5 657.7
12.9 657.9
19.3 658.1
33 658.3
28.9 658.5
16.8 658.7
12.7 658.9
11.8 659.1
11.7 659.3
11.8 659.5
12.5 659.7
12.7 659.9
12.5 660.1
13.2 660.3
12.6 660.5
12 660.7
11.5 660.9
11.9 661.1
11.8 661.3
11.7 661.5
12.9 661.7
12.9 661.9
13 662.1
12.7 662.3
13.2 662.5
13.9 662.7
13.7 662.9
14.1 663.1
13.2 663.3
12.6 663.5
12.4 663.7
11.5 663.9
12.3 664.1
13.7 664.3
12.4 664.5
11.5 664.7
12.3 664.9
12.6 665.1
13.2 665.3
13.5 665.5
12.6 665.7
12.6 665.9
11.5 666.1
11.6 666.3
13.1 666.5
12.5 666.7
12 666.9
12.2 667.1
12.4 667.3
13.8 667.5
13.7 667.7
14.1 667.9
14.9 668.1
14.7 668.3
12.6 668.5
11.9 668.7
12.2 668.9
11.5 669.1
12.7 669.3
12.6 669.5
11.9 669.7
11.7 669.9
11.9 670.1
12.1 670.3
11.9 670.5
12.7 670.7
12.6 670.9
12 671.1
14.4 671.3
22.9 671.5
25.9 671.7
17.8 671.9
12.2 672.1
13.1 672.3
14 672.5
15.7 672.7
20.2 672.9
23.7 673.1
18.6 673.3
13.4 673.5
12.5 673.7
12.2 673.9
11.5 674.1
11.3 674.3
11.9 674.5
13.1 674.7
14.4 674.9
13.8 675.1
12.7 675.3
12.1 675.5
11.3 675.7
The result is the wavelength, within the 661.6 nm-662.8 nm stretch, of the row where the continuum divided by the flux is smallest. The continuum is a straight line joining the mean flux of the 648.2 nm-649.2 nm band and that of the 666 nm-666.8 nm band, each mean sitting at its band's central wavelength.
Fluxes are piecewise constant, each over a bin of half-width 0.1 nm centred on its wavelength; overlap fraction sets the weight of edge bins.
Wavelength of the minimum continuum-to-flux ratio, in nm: 662.7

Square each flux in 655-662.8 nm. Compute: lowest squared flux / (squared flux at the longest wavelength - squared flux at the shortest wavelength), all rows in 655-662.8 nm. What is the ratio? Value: -45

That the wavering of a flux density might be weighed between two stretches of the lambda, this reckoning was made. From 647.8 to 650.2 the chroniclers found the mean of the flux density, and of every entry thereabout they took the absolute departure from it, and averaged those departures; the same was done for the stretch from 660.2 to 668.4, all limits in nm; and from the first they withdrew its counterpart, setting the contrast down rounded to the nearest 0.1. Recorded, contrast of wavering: -0.3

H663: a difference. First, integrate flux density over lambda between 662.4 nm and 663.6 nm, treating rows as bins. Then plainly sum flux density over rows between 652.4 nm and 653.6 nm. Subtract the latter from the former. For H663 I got -59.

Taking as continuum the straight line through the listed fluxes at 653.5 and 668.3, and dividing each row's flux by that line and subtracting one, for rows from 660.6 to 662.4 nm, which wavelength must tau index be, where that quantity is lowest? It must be 660.9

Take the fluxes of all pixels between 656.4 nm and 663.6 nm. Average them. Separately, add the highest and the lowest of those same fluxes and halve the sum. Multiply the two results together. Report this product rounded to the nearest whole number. 457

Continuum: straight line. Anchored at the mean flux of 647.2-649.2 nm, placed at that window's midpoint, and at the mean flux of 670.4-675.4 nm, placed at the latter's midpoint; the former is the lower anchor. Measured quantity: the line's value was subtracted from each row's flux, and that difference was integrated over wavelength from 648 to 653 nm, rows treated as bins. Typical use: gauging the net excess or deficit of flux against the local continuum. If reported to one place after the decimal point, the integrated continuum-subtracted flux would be -1.9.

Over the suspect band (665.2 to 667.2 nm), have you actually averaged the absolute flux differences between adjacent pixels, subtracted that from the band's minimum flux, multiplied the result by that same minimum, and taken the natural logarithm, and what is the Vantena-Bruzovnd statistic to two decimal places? 4.83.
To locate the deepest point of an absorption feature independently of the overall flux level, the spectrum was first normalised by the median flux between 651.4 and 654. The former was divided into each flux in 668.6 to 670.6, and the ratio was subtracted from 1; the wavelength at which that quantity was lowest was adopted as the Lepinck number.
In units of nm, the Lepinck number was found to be 669.3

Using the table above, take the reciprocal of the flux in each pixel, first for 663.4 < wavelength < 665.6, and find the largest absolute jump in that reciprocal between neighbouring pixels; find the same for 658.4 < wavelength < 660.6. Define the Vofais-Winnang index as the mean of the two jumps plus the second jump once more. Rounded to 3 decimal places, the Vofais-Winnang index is 0.042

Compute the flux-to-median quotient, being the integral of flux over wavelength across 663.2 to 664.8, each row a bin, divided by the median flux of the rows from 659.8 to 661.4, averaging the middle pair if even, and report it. 1.63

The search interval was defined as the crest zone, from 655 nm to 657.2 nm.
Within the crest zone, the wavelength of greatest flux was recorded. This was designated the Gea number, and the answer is 656.3 nm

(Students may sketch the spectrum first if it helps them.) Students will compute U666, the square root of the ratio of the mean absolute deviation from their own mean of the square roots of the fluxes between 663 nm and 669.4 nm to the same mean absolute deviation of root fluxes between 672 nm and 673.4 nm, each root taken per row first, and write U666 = 0.49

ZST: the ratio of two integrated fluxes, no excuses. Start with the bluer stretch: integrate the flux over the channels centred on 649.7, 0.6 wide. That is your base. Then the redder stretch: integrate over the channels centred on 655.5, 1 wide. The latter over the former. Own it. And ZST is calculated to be 2.0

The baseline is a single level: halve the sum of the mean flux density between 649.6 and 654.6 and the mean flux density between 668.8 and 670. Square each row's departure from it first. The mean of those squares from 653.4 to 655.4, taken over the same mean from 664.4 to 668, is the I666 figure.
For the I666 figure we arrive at 11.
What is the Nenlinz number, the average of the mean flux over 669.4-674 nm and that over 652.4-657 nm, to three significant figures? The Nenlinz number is 17.8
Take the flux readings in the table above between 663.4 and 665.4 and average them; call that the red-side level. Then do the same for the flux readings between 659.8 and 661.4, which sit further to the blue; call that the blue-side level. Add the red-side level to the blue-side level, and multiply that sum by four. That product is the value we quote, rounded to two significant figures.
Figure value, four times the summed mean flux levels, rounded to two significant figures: 99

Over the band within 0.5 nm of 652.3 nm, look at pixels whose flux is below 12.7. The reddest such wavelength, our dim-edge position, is 652.3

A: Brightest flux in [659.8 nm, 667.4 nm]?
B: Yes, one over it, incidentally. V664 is 0.071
